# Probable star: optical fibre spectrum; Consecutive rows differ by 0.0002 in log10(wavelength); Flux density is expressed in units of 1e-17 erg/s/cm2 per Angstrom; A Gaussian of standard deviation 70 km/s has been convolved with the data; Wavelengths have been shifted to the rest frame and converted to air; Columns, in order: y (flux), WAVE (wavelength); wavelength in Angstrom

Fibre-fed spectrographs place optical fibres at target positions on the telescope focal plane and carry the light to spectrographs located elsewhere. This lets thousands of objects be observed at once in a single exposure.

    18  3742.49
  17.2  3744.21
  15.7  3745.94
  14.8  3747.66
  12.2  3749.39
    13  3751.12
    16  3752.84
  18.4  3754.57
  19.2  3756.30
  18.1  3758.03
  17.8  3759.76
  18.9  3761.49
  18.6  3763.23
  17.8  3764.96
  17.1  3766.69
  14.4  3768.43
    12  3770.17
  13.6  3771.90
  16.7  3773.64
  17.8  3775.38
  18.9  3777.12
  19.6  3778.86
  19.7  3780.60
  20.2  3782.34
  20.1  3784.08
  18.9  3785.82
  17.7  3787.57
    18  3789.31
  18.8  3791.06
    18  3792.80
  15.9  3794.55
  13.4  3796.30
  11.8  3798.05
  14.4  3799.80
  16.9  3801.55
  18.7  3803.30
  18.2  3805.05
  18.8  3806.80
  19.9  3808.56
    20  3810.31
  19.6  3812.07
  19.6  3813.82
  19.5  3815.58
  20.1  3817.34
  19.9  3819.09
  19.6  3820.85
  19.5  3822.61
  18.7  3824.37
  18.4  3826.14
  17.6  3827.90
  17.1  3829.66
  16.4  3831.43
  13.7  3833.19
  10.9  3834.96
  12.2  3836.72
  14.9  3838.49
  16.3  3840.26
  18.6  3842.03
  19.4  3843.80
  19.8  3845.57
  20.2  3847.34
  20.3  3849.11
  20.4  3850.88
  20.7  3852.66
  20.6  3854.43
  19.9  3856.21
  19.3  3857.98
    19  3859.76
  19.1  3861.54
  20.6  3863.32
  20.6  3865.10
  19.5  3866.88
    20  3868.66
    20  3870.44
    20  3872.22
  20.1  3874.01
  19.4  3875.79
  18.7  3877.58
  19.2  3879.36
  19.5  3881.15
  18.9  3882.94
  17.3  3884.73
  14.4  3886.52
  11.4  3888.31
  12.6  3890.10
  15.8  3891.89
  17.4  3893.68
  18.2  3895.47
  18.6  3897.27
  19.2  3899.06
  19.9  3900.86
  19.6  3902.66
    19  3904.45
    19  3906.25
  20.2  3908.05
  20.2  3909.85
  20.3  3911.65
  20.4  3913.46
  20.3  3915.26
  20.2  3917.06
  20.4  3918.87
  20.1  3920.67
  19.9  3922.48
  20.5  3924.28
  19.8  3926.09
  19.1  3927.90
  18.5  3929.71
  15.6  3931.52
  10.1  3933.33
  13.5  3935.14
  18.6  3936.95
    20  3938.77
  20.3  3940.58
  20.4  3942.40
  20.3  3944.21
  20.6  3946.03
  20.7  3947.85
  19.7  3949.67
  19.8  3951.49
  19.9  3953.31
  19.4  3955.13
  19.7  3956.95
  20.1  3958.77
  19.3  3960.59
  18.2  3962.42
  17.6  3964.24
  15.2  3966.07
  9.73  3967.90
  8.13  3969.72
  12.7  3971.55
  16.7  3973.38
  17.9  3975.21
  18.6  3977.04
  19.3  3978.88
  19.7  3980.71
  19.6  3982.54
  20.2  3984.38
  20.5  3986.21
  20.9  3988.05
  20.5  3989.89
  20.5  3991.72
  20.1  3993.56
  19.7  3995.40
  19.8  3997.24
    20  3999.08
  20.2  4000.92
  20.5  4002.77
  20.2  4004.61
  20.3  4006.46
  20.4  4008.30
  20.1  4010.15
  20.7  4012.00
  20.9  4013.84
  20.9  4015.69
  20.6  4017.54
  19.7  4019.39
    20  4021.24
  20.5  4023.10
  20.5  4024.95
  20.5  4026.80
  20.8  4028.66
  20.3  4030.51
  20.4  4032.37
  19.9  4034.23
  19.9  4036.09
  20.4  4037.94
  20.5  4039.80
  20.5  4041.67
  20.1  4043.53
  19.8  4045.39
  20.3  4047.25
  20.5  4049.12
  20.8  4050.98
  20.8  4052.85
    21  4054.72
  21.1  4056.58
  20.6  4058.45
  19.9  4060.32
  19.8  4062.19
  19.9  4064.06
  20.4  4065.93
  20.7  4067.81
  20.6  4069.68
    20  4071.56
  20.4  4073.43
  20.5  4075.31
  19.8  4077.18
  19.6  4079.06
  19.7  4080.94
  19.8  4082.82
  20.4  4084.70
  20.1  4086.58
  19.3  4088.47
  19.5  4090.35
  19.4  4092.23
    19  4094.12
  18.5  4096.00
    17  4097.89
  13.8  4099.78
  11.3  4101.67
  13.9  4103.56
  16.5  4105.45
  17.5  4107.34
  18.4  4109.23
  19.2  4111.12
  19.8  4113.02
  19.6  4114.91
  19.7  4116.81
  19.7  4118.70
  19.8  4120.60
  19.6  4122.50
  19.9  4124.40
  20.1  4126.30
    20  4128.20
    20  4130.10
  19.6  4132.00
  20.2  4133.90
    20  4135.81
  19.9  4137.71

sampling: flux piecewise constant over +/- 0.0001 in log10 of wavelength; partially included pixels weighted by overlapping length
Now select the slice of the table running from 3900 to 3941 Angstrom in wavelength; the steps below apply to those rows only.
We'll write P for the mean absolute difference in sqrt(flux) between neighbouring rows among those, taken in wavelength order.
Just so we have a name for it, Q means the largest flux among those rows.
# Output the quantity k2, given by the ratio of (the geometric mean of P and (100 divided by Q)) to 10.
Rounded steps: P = 0.141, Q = 20.5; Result 0.083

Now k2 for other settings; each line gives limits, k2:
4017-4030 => 0.042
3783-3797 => 0.088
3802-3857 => 0.068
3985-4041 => 0.038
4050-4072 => 0.039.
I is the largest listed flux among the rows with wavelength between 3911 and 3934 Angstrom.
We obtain 20.5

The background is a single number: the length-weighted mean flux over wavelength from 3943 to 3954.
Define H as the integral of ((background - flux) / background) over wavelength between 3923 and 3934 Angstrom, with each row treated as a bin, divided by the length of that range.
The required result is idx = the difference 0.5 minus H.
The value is 0.37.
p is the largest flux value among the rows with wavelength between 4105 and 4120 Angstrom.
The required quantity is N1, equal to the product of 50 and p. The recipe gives 990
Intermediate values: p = 19.8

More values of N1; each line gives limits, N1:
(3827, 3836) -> 880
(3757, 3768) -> 945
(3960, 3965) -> 965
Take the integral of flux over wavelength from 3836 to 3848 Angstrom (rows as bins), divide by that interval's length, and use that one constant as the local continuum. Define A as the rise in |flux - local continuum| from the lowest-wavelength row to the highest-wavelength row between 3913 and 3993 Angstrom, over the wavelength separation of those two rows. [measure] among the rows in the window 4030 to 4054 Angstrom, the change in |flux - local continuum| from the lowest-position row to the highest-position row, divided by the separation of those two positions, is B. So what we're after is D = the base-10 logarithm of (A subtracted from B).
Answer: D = -1.7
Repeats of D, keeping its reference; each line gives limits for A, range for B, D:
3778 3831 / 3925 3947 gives -1.1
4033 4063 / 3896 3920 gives -1.1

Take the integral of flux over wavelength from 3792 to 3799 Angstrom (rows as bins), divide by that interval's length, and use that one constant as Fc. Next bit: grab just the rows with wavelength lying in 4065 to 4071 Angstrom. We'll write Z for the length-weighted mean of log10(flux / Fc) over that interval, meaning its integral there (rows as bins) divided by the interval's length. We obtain 0.14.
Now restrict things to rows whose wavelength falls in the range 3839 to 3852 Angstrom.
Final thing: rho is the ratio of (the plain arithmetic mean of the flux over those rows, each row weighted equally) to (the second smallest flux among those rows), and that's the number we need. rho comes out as 1.04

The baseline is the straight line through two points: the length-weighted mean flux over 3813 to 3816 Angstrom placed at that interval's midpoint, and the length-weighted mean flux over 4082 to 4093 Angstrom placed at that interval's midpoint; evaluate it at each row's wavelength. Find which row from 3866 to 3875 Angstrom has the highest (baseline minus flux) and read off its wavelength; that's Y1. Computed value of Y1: 3866.88 Angstrom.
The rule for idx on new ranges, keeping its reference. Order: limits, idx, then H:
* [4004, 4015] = 0.51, -0.01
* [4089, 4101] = 0.38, 0.12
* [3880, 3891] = 0.28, 0.22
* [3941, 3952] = 0.50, 0.00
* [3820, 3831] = 0.41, 0.09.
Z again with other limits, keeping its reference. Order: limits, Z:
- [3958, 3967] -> 0.09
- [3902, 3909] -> 0.12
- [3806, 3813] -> 0.12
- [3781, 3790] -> 0.11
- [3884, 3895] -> 0.00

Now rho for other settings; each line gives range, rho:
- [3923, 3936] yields 1.24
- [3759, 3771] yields 1.16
